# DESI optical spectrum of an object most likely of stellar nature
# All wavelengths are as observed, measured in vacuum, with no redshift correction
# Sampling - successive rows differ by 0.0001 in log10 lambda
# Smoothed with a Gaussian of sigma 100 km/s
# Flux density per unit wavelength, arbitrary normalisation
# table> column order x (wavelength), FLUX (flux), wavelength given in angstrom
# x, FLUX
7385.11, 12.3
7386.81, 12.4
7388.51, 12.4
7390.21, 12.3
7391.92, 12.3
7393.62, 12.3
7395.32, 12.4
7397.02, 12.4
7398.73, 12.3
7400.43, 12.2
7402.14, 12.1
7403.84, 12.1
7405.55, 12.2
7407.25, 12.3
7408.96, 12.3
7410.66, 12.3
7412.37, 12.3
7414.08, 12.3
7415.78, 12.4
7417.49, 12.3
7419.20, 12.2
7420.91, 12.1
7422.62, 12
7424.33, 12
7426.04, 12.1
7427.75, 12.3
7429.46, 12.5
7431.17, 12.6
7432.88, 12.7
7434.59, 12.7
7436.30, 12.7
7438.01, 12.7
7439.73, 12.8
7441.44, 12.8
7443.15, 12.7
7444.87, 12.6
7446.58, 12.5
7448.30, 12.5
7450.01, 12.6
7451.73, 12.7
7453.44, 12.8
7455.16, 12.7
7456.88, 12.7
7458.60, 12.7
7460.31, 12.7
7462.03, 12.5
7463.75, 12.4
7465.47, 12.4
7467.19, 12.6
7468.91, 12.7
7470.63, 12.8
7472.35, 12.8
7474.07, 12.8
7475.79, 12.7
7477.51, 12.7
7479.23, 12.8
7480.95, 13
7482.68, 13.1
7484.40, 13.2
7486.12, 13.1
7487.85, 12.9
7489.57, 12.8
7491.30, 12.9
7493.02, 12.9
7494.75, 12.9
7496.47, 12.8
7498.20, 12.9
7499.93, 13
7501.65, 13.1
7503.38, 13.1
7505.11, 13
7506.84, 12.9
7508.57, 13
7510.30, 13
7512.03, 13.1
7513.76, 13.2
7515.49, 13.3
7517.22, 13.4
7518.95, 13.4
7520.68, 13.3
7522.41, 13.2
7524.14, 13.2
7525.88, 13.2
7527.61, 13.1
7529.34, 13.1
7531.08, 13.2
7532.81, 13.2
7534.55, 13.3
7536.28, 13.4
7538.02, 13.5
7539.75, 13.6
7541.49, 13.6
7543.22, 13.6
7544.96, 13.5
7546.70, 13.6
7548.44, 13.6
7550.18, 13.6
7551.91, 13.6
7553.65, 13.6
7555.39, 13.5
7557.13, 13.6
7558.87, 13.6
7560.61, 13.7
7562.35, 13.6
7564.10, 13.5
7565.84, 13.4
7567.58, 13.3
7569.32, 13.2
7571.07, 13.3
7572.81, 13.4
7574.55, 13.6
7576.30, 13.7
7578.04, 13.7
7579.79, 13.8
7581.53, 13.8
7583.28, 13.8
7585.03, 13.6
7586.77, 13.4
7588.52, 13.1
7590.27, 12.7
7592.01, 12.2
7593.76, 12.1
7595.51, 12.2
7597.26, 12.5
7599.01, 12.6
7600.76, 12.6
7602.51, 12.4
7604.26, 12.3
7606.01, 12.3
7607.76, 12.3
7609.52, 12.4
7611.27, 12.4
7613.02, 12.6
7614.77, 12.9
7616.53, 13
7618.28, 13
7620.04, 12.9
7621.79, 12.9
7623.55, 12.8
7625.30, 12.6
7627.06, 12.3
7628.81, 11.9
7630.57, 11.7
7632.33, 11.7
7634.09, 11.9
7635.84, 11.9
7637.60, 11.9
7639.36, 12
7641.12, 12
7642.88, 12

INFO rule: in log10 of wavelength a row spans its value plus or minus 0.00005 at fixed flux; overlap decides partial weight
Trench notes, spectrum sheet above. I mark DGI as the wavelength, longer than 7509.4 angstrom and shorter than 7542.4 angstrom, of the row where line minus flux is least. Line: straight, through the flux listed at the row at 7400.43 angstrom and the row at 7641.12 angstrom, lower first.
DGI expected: 7541.49 angstrom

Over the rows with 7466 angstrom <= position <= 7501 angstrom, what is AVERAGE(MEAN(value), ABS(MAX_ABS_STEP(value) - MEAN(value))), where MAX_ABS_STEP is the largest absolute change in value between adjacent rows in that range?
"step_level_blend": 12.8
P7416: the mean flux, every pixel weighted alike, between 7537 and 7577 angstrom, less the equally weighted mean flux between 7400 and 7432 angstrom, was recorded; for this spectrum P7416 1.3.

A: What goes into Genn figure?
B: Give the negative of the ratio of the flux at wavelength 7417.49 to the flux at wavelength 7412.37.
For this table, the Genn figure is -1.00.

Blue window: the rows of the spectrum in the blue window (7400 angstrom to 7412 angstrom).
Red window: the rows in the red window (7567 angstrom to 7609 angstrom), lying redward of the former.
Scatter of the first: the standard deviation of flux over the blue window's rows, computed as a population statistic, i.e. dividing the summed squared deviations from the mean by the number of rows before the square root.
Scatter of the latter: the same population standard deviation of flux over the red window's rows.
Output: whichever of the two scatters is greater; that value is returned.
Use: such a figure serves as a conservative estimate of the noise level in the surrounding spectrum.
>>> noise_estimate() 0.60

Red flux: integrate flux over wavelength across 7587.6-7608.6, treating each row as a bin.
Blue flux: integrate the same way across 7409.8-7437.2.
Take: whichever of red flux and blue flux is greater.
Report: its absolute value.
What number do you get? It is 338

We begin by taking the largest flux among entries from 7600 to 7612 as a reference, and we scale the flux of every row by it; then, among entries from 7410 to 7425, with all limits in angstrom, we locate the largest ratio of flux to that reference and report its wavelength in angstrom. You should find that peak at 7415.78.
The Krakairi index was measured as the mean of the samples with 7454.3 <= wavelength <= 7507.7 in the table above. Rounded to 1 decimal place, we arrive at 12.8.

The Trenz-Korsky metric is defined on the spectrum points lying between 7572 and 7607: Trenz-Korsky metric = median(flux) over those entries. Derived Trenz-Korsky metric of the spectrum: 12.9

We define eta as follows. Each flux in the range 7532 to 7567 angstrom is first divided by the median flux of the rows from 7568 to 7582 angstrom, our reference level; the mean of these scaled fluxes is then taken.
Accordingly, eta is 0.99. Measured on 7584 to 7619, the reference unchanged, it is 0.93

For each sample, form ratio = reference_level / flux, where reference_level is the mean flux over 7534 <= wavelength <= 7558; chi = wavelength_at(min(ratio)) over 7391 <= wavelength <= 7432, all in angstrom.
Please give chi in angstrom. 7431.17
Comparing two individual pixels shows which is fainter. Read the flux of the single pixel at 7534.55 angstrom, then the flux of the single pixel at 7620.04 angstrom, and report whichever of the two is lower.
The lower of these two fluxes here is 12.90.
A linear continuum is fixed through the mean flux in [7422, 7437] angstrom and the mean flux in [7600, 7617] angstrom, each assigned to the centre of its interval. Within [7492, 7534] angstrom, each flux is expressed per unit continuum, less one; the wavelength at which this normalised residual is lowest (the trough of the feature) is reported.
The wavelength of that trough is 7496.47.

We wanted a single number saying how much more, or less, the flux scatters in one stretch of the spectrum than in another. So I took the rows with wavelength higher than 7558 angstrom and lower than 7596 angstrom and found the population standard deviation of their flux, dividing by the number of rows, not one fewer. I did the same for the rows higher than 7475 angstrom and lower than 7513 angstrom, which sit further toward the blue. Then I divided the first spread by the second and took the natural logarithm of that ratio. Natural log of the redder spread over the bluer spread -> 1.4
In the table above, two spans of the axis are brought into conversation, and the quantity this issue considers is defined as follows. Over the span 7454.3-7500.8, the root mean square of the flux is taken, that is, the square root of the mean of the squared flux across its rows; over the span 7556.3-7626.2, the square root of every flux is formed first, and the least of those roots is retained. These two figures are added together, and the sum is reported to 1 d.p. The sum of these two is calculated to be 16.3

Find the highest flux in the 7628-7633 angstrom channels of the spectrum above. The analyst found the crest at 11.9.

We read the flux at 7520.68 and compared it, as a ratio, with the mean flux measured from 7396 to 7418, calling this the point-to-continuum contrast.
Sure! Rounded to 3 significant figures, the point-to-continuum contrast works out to 1.08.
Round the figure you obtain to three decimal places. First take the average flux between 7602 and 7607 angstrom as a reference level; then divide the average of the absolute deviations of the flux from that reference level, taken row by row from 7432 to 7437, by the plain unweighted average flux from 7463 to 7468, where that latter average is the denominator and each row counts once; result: 0.029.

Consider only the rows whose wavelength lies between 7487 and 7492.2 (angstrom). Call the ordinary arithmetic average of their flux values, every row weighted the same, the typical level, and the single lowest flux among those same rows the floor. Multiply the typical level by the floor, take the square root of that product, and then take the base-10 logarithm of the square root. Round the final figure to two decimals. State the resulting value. 1.11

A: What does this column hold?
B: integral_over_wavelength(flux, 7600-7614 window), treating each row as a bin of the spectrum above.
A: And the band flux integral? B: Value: 174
